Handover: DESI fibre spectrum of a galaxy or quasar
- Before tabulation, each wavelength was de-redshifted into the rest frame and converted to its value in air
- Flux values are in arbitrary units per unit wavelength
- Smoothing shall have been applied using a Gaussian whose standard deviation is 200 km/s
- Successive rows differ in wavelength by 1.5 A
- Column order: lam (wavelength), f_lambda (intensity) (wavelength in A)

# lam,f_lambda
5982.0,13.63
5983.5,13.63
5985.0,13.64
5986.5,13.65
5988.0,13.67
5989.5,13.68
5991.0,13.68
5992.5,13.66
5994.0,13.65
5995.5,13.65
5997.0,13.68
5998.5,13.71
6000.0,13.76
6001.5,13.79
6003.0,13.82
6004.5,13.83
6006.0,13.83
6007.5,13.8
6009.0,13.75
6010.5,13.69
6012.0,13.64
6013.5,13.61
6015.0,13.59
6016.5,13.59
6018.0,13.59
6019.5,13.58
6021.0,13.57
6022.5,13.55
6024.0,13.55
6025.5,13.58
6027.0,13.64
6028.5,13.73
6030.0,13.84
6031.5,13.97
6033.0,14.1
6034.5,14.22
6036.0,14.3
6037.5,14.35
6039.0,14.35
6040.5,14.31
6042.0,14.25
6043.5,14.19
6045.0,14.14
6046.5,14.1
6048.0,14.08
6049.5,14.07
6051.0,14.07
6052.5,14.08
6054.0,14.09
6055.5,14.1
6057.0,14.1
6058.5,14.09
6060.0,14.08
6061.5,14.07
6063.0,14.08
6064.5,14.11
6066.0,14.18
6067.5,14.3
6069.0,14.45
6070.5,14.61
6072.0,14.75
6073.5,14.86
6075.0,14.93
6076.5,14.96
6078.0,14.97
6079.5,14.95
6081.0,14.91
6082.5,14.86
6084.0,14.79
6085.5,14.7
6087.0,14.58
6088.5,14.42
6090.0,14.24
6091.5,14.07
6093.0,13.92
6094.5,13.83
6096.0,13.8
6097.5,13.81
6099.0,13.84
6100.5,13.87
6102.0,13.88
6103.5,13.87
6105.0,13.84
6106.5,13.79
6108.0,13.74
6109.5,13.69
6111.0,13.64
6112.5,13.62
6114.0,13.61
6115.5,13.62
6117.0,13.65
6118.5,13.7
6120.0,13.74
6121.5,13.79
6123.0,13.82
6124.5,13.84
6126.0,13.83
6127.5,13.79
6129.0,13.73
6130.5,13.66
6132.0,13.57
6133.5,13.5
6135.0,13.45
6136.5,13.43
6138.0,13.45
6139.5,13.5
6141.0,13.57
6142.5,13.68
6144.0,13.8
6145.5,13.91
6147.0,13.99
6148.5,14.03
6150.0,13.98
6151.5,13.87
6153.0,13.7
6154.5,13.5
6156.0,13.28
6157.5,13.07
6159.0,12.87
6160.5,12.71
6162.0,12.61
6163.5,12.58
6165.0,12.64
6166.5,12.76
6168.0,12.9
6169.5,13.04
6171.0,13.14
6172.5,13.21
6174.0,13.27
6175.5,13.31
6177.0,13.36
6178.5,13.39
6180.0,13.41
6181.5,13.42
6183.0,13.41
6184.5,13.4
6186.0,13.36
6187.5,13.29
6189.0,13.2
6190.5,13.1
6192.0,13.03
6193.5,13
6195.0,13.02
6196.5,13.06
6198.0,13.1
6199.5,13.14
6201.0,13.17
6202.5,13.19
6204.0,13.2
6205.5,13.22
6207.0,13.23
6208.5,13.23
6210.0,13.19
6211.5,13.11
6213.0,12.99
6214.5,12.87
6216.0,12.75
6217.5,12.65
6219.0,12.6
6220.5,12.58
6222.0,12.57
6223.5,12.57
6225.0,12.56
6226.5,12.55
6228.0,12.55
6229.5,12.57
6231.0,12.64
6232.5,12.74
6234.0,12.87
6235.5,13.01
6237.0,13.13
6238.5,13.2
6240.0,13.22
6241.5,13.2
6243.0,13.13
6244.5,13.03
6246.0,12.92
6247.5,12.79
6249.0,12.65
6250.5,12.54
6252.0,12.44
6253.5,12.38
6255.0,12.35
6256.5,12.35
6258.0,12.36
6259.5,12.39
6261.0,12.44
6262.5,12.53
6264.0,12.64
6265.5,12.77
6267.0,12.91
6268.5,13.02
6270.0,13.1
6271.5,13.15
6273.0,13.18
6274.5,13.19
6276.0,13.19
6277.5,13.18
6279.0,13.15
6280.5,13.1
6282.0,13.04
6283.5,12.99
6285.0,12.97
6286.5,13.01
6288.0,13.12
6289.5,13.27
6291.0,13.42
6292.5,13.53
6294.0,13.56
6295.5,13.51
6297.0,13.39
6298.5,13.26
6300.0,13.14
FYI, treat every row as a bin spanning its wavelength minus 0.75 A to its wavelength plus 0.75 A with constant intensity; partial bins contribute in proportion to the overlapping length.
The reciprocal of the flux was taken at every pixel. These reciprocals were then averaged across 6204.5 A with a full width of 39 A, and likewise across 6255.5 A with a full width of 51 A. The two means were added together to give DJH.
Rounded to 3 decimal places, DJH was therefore 0.155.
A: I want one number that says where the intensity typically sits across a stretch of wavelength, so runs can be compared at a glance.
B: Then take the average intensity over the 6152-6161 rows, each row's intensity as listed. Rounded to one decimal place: 13.2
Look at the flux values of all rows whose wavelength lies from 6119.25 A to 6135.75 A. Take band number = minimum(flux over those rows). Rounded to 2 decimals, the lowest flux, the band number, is 13.45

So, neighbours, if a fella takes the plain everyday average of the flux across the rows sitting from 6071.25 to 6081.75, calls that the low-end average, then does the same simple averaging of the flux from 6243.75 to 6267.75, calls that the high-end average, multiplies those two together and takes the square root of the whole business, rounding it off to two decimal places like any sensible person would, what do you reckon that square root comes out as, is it 13.70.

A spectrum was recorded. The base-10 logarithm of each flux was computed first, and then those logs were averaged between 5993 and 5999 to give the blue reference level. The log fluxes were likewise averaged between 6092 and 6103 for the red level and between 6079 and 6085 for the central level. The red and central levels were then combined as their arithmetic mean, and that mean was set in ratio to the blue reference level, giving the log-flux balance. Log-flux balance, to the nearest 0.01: 1.02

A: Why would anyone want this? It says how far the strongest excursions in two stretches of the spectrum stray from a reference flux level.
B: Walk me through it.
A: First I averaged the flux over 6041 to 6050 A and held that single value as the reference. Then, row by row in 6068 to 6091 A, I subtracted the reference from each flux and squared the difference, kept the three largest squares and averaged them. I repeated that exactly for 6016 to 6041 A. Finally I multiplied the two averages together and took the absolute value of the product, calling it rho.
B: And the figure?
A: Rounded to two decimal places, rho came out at 0.23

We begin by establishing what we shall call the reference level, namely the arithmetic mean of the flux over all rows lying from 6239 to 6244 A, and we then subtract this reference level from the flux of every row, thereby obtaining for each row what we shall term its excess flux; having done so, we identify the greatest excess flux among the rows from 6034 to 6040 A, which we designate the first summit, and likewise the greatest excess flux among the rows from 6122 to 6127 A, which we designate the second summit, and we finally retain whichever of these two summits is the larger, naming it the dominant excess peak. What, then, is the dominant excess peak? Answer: 1.2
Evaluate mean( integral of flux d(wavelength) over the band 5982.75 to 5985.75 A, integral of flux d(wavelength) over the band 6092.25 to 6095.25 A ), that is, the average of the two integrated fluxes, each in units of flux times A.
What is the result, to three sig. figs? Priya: 41.3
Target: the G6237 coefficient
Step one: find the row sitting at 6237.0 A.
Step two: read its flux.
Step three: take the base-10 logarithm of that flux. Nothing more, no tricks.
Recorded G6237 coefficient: 1.12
